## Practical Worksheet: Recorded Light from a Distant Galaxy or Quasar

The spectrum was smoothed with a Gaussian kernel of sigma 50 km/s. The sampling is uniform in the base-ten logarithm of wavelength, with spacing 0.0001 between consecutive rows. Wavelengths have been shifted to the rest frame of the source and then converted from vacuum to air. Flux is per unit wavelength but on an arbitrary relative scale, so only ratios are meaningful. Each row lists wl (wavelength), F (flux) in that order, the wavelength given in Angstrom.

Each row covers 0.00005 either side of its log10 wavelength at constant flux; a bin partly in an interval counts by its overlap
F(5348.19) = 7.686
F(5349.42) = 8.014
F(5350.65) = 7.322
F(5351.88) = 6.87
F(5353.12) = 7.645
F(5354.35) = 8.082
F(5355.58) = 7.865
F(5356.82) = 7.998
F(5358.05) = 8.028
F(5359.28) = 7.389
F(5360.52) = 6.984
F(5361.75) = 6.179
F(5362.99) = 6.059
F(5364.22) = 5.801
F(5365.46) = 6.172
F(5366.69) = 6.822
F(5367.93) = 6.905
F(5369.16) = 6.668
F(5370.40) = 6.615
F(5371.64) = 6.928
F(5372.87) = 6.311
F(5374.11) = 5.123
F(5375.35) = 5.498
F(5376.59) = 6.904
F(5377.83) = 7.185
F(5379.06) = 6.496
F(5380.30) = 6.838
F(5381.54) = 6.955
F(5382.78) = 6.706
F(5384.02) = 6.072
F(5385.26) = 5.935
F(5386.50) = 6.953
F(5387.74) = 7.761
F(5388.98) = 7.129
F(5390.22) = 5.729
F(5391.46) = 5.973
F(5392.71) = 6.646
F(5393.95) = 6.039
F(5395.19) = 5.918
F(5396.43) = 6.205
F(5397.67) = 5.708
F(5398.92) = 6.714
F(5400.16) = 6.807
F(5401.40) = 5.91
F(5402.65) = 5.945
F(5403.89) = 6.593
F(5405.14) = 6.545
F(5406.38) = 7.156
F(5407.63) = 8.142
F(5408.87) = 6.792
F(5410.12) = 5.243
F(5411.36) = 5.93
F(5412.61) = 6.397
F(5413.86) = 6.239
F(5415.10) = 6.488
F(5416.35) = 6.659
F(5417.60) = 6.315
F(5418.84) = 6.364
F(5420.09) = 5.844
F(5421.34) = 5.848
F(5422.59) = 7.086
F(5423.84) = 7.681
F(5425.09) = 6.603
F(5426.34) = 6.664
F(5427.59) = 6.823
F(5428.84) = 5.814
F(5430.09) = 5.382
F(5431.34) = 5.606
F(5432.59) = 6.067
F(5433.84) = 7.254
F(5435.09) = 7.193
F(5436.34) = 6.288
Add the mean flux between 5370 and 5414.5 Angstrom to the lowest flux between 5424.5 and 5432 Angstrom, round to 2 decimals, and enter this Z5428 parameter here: 11.83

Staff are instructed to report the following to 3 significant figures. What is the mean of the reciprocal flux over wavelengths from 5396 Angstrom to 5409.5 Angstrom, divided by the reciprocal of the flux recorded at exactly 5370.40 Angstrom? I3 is 1.01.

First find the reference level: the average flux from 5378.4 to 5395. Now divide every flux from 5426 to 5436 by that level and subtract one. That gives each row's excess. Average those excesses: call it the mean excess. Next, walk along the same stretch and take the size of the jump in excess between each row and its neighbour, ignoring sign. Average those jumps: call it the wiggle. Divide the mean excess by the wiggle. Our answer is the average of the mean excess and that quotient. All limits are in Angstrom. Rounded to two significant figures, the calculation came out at -0.22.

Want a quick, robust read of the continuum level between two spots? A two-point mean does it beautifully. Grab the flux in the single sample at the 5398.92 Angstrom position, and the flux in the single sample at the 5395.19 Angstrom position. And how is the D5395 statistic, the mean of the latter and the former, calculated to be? 6.3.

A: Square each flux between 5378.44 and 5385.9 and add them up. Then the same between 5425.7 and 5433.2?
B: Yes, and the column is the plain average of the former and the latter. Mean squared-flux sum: 238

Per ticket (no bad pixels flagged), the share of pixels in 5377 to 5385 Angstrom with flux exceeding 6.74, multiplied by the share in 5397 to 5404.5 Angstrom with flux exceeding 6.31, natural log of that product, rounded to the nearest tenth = -1.4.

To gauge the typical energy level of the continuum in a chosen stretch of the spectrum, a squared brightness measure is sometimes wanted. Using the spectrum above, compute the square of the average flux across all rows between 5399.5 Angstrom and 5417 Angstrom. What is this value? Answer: 42.1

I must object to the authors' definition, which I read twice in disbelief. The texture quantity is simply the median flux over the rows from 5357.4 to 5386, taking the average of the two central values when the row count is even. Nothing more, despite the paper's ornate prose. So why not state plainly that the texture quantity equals 6.67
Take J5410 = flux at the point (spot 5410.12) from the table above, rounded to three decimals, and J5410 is 5.243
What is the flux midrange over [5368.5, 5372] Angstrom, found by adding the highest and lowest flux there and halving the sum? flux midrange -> 6.8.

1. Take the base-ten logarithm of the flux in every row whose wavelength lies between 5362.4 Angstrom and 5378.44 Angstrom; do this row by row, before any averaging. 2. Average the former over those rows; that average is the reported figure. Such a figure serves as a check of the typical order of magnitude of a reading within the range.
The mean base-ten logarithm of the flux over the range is 0.803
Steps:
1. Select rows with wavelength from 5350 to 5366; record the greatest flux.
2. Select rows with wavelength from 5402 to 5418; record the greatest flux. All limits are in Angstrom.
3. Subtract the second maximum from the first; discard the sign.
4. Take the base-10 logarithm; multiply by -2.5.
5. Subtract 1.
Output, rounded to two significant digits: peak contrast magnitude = 2.1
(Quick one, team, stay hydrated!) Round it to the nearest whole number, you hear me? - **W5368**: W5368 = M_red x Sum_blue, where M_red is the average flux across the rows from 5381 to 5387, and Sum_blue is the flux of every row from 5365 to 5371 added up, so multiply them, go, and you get 216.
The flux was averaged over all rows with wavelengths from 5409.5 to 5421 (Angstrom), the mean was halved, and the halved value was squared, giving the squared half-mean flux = 9.5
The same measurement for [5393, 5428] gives 10.4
